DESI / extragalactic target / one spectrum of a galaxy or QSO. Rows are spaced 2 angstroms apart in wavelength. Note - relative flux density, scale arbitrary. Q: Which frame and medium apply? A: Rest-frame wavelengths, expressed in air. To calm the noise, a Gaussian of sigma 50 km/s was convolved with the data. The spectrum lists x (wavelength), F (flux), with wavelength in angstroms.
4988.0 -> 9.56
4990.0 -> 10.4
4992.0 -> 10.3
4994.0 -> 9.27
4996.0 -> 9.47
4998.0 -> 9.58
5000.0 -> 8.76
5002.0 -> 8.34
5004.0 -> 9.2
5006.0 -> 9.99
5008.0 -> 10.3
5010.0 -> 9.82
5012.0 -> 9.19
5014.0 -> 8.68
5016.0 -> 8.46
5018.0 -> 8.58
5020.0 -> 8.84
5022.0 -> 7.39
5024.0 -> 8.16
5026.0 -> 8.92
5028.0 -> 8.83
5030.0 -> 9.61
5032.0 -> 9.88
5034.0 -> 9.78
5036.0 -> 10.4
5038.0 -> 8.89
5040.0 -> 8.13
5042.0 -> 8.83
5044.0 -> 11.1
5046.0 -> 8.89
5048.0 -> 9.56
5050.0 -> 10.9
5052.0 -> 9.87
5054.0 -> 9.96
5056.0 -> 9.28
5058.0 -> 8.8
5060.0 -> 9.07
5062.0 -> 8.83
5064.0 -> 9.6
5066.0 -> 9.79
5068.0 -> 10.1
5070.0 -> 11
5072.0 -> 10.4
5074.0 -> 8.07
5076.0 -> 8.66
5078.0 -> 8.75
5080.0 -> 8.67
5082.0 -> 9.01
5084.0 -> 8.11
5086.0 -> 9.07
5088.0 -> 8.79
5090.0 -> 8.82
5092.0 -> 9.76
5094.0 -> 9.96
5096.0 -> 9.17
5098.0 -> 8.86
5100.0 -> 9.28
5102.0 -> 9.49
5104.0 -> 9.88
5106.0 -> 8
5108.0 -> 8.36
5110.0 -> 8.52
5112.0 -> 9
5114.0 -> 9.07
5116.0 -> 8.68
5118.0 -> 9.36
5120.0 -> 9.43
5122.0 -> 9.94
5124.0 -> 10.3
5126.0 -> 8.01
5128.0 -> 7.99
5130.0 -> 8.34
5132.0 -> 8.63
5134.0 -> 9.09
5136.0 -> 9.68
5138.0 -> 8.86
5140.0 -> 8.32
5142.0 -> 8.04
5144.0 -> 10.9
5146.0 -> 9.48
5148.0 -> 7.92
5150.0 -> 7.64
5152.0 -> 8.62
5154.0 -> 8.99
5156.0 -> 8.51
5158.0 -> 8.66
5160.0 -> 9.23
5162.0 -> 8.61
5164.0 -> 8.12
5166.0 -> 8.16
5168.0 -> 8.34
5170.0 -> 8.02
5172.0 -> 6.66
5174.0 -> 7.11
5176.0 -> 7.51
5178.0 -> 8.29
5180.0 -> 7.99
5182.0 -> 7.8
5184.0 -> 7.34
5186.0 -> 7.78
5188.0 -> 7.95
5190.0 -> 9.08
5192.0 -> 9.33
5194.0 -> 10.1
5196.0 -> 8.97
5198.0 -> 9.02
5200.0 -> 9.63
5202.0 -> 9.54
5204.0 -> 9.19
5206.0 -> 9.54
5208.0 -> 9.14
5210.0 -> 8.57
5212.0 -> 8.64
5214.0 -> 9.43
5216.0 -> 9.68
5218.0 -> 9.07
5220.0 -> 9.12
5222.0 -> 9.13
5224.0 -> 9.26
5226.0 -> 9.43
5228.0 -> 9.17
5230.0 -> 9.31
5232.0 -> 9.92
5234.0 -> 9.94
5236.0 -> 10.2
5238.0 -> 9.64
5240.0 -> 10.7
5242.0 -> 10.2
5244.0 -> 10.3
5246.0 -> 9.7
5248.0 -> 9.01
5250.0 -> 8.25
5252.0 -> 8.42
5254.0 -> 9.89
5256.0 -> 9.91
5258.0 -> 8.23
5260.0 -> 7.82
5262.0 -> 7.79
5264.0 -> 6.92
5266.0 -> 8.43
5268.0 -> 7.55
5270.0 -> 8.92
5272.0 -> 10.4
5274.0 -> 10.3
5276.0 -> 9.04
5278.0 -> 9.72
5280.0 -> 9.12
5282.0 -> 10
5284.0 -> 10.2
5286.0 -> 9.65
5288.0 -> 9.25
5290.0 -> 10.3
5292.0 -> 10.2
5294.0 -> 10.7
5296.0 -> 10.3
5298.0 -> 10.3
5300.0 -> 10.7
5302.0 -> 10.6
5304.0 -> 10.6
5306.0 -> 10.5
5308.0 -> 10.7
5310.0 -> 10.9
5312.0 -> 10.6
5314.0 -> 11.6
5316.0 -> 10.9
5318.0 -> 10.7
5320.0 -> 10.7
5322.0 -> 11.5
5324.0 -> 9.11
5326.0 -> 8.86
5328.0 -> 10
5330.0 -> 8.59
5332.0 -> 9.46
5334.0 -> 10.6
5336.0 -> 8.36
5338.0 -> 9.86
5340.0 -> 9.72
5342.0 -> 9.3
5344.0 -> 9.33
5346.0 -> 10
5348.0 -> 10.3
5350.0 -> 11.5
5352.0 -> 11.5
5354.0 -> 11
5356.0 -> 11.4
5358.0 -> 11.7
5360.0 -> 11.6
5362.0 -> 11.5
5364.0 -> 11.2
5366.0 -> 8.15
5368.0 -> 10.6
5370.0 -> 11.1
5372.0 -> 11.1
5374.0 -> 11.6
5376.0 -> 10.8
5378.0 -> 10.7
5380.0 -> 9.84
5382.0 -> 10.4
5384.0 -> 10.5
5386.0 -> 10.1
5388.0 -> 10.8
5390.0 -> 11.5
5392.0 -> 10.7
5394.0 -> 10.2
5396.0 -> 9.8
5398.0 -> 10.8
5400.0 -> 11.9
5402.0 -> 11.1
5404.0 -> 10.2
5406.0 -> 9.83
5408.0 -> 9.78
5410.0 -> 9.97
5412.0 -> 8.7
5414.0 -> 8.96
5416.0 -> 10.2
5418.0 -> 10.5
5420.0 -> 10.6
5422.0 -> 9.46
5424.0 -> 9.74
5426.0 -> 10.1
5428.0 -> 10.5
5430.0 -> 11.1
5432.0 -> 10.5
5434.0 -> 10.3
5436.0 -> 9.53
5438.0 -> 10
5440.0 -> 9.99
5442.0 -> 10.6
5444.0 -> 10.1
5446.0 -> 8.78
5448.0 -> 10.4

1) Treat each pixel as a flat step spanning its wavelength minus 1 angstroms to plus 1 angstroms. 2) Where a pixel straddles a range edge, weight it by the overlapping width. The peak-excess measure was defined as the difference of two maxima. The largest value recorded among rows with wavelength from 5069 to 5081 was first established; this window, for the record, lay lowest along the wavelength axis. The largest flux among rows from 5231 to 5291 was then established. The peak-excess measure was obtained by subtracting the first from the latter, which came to -0.3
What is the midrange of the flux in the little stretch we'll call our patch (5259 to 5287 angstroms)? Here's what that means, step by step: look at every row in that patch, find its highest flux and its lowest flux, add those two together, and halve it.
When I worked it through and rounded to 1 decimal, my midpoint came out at 8.7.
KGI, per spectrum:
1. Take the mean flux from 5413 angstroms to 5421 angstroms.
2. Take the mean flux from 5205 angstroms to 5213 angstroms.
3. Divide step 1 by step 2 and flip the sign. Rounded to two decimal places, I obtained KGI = -1.12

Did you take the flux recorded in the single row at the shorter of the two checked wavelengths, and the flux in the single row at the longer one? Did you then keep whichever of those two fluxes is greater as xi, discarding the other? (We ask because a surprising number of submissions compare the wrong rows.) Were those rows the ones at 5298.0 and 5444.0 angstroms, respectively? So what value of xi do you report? 10.3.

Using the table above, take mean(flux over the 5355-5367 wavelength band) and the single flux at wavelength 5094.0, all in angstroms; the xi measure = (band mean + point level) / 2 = 10.4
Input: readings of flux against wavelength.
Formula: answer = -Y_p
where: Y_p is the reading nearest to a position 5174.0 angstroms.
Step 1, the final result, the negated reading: -7.1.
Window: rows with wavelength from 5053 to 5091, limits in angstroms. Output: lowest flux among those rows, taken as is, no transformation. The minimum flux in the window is 8.07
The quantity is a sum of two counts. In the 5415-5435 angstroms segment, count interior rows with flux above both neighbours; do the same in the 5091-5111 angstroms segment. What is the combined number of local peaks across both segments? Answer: 4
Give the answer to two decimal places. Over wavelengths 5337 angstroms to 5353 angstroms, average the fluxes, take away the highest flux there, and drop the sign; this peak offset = 1.31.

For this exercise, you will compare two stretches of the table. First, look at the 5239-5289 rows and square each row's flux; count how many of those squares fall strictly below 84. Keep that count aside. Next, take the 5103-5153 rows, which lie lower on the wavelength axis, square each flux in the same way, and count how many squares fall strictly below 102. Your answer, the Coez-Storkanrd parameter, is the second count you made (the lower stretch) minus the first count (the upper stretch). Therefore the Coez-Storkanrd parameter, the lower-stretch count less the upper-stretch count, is 11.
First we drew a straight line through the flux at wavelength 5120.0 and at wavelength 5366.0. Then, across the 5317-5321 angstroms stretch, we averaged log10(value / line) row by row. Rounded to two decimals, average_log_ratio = 0.11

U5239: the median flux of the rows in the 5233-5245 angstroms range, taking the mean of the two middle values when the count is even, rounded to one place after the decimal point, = 10.2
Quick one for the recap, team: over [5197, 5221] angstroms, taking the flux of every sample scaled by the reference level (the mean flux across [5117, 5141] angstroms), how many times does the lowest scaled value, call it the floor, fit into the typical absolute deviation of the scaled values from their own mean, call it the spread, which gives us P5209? 0.034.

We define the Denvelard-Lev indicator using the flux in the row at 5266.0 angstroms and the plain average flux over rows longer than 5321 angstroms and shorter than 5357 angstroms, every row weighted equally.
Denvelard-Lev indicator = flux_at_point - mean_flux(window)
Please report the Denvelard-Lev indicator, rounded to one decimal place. -1.6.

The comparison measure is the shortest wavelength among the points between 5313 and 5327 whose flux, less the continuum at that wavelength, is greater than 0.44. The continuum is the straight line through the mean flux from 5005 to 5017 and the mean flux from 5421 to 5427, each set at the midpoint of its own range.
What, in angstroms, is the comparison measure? 5314.0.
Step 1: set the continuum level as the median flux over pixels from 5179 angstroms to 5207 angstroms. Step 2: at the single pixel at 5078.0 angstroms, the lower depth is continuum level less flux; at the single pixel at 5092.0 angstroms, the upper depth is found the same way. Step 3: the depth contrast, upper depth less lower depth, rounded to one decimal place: -1.0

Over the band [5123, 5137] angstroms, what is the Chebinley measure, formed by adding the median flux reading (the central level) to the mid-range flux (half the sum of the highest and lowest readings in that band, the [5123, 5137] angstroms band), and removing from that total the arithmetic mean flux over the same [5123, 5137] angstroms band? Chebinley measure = 8.9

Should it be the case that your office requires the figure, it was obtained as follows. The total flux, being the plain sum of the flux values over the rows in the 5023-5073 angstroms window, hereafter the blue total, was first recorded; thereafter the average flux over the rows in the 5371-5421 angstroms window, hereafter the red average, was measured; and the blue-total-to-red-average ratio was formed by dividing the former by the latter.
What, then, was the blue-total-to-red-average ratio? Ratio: 23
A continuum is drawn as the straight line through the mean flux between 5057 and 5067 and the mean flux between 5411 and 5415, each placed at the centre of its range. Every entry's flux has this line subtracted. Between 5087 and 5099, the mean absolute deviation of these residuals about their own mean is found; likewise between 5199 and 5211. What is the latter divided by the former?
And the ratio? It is 0.71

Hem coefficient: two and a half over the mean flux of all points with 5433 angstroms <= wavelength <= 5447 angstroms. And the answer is 0.253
